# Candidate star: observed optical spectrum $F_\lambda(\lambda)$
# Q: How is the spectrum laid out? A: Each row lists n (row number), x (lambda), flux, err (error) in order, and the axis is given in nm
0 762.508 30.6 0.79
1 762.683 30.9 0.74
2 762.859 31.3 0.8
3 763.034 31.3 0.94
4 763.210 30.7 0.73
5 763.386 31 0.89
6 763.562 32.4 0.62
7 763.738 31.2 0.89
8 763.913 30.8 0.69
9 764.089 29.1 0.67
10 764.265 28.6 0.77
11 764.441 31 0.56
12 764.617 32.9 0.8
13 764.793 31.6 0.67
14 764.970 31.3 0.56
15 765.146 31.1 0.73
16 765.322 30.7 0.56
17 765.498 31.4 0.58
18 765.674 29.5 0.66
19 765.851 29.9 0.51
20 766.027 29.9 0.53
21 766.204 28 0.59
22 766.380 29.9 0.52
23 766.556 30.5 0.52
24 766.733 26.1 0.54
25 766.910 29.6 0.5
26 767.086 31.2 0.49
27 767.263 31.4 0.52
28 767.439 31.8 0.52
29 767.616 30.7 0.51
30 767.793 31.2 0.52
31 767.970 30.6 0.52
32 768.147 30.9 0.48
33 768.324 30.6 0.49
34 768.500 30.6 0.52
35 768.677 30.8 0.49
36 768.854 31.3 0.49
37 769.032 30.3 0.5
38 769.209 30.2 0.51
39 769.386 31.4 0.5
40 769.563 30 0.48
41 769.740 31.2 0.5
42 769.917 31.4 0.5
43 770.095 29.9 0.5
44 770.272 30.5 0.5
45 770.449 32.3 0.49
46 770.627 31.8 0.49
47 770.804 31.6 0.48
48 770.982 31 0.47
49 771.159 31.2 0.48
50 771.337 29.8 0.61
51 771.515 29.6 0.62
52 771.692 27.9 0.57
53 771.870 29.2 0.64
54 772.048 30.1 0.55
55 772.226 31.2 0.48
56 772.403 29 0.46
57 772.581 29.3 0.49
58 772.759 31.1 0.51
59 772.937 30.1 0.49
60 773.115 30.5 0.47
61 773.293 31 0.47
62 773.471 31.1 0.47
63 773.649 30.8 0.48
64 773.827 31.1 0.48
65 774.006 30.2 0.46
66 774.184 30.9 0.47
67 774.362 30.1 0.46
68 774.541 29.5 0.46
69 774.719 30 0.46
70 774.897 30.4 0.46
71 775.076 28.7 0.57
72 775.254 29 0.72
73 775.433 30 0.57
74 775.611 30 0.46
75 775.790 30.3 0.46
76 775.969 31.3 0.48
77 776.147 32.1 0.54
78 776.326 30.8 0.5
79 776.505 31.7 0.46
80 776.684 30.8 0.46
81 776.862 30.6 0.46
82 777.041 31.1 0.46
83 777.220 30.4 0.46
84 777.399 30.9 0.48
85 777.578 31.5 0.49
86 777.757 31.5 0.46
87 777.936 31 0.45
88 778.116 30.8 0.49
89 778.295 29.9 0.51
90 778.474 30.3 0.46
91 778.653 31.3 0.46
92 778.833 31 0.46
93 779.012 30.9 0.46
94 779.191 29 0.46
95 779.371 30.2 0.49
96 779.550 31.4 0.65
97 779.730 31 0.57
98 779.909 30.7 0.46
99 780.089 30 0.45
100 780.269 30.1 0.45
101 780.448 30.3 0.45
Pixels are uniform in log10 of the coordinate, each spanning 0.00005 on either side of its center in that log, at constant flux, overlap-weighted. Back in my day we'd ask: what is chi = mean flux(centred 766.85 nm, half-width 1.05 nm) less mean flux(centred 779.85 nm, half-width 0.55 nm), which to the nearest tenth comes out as -0.6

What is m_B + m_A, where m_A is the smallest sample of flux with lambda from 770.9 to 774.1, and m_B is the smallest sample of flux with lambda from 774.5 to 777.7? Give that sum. 56.6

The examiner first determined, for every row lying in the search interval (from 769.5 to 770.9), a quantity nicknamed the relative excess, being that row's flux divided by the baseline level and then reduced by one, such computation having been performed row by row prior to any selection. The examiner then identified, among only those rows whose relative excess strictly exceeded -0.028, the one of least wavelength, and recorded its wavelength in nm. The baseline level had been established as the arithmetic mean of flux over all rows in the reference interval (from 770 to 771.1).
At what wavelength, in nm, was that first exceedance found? 769.740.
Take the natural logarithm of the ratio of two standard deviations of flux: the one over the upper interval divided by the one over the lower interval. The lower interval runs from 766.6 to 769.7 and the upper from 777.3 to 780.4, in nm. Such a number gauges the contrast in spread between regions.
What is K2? -0.63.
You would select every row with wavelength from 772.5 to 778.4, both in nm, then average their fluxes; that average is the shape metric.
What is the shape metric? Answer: 30.6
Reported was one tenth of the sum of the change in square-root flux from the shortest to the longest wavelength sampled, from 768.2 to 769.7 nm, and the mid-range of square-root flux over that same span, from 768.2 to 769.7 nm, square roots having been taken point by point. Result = 0.549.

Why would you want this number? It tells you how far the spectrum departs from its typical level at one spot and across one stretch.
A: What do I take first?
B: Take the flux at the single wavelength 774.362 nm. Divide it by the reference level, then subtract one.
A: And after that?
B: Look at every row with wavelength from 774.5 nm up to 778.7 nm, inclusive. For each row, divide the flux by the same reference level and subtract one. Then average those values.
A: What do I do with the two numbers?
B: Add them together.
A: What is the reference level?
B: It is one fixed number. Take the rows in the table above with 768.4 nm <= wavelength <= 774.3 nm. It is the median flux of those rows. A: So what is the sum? -0.030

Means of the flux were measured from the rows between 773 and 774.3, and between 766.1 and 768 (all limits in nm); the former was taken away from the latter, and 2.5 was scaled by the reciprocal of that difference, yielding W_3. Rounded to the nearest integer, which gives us -4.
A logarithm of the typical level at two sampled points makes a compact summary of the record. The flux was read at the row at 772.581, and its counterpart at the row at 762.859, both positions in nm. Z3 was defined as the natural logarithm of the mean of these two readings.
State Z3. 3.41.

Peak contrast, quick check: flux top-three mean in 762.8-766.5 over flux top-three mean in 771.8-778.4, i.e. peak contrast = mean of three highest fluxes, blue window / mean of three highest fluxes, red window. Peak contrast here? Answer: 1.02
